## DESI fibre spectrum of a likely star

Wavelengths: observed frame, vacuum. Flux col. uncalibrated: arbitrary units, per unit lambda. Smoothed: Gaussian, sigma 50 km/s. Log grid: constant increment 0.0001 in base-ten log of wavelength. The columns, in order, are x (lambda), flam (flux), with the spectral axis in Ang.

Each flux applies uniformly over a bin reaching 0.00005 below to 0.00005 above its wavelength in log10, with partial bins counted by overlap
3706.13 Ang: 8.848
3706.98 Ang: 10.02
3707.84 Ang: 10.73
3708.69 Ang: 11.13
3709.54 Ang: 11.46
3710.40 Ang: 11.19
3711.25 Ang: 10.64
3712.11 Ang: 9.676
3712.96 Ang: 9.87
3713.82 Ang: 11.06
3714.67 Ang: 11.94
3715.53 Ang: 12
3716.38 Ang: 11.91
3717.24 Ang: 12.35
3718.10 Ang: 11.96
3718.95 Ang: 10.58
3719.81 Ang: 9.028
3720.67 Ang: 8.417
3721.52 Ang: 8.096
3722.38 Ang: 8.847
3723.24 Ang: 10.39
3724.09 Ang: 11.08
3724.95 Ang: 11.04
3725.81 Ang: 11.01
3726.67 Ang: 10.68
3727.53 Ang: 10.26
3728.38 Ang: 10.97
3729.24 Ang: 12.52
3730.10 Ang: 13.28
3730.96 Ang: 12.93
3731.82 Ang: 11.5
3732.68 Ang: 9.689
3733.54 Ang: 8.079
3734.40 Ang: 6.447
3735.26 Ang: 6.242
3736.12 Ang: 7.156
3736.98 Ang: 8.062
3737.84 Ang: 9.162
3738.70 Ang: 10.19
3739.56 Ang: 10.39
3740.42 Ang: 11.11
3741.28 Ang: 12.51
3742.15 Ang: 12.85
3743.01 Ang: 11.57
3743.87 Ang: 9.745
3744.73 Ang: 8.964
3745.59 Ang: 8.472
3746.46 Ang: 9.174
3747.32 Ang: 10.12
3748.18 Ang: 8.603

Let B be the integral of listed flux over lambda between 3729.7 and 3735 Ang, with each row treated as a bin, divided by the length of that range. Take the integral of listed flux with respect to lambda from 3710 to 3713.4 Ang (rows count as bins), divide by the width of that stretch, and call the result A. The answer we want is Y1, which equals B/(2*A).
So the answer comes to 0.49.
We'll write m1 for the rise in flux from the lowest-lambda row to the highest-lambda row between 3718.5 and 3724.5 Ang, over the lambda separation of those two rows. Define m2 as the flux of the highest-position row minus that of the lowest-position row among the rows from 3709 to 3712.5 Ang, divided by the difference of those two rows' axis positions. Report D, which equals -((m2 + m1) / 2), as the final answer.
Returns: 0.3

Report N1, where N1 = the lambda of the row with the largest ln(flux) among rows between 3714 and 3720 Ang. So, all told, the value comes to 3717.24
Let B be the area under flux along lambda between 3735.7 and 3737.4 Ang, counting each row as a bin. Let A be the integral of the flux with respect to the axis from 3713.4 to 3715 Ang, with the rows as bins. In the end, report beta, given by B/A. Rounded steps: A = 18.4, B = 12.9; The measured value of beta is 0.7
